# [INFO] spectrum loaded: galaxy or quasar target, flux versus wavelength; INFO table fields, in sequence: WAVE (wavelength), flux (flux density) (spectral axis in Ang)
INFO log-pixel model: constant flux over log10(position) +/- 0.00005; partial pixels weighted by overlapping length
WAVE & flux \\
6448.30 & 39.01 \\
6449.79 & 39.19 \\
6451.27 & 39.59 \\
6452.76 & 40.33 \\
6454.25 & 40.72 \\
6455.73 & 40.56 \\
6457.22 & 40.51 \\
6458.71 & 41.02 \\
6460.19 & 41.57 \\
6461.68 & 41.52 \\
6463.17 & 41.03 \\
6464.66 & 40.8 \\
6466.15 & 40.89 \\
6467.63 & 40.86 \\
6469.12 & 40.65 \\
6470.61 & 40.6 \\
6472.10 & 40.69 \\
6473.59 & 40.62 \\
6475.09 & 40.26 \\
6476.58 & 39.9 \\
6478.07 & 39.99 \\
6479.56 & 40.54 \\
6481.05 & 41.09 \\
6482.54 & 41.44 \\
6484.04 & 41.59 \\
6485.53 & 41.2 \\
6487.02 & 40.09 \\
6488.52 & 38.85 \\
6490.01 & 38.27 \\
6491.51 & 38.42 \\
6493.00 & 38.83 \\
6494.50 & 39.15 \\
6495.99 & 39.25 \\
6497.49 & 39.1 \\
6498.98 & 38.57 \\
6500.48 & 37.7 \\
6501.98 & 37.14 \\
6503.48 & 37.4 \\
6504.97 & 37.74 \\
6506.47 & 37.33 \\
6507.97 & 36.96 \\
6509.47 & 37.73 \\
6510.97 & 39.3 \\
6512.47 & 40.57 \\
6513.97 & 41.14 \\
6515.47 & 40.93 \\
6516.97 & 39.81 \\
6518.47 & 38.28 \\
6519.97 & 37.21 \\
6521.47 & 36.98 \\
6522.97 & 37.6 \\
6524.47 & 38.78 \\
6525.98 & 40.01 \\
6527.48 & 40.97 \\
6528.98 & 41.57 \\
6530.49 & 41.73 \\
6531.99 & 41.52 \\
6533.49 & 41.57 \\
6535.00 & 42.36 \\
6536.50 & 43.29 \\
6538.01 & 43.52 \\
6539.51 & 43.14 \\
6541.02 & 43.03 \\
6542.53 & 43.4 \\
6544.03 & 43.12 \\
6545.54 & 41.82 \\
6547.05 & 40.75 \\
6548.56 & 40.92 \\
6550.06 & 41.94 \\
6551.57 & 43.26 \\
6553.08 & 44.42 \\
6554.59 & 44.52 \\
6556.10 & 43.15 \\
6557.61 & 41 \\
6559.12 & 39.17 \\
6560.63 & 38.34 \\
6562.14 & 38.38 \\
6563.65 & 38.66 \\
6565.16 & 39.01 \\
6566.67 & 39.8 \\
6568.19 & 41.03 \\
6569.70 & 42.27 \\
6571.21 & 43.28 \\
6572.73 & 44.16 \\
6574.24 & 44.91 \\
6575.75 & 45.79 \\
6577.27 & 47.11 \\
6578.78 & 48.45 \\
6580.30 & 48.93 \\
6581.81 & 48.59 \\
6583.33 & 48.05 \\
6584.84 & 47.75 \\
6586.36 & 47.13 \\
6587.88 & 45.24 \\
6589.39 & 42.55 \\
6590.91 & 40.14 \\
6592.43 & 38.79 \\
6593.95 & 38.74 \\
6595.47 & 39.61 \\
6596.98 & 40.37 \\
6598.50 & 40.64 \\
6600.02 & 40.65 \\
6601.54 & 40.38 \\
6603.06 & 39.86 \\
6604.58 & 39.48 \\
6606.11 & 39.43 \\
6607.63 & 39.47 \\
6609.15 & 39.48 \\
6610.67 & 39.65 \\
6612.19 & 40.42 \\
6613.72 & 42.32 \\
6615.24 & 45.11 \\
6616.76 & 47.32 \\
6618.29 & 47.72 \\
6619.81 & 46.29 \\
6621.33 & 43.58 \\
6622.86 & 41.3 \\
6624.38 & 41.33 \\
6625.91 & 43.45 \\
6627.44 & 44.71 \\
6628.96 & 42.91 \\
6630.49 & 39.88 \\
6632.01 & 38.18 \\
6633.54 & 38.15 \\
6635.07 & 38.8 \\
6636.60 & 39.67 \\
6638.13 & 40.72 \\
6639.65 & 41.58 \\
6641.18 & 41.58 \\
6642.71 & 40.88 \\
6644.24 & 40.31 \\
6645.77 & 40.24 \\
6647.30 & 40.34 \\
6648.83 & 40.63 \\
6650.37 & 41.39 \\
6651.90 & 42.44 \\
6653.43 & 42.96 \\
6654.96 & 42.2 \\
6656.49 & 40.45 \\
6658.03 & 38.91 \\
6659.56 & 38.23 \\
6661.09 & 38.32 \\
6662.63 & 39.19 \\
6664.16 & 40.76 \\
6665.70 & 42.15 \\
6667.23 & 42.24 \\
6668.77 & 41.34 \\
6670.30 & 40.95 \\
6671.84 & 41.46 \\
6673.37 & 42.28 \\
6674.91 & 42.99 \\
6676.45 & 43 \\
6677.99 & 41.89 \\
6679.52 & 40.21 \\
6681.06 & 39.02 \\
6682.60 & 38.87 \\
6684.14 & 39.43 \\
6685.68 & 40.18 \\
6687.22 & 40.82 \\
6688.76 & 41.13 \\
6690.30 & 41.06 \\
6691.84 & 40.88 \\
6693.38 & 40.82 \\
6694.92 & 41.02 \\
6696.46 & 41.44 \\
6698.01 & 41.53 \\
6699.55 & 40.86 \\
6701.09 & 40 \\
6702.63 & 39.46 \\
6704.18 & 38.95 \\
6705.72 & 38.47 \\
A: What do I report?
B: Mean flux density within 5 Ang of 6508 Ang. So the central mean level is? 38.1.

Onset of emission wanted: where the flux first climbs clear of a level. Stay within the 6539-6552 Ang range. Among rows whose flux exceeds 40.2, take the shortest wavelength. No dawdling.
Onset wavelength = 6539.51 Ang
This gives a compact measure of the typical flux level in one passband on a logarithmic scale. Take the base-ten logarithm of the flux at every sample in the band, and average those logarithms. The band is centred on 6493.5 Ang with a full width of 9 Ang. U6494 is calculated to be 1.589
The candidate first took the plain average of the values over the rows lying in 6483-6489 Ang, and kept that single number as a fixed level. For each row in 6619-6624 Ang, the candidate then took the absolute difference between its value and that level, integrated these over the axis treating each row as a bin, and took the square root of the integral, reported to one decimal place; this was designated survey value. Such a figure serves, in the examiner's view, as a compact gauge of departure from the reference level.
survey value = 3.9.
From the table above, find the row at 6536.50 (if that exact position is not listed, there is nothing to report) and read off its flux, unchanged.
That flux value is 43.29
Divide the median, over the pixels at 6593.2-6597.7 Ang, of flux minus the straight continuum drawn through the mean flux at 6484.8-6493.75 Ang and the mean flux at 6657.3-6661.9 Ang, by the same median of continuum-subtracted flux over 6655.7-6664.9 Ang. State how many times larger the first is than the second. 1.5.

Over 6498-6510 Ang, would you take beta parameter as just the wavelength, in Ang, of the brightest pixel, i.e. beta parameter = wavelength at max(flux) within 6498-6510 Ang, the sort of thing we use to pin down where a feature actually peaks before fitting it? 6498.98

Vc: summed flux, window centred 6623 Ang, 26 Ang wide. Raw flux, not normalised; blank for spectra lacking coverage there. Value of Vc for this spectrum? 721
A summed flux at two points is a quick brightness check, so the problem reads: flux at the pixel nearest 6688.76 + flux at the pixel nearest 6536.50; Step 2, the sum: 84.4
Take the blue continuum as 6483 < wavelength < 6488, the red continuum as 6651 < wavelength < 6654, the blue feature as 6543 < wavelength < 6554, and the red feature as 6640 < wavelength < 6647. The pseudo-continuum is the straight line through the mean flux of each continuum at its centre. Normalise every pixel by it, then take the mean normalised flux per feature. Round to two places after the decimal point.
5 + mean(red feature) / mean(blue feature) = 5.94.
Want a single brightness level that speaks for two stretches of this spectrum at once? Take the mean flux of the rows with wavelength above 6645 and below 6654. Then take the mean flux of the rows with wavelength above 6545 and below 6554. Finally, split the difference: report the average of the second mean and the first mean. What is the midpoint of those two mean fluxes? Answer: 41.8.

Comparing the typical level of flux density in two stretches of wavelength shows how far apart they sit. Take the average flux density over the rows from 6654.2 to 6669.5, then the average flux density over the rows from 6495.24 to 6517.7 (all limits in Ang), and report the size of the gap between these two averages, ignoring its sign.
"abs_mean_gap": 1.7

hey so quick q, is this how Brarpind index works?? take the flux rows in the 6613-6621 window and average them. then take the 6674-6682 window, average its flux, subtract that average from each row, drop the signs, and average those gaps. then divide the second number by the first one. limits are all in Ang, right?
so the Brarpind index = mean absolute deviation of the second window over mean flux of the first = 0.032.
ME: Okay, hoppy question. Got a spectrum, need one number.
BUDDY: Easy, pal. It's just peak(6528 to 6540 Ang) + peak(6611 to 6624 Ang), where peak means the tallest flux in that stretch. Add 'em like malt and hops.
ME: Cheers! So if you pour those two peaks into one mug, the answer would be 91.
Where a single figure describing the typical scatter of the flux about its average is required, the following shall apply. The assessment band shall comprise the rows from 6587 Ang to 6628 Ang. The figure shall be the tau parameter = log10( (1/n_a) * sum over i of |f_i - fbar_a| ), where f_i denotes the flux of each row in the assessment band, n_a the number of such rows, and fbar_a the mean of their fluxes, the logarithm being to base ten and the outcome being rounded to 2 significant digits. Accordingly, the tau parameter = 0.35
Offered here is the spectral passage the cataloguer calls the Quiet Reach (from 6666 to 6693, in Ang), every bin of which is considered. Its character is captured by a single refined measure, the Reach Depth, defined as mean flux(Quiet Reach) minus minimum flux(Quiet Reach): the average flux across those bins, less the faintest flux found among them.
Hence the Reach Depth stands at 2.2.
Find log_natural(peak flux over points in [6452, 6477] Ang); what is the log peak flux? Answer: 3.73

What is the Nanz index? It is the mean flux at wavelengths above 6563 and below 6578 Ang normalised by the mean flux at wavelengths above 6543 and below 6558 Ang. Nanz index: 1.00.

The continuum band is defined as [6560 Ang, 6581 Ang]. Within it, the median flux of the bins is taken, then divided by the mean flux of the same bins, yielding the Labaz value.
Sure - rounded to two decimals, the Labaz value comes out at 1.00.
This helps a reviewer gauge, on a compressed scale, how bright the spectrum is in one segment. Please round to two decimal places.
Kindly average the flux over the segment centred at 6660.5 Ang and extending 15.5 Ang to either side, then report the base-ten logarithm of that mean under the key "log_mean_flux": 1.61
